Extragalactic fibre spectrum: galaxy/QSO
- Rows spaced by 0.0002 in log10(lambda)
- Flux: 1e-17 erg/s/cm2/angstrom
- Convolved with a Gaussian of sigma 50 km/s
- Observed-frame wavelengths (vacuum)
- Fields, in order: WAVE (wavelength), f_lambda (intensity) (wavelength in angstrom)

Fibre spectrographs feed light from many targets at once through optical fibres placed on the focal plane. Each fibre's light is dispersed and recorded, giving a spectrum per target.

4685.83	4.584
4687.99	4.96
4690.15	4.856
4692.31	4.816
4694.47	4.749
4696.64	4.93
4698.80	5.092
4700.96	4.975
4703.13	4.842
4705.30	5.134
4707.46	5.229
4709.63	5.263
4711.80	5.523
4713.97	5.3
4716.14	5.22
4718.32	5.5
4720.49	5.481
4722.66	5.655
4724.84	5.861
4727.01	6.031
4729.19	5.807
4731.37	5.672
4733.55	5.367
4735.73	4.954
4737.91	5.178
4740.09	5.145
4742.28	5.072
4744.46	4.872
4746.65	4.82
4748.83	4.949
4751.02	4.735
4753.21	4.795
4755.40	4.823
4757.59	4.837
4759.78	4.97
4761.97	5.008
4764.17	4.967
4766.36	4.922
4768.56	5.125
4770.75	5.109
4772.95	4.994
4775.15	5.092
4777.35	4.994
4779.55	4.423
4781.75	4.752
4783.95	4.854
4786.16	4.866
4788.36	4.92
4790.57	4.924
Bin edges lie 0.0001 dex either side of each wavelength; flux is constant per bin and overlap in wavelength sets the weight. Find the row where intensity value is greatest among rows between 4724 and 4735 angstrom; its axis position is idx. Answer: 4727.01 angstrom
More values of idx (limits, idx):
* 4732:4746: 4733.55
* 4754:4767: 4761.97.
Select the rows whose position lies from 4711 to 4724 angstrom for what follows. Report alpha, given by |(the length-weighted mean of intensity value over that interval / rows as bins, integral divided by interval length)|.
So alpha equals 5.45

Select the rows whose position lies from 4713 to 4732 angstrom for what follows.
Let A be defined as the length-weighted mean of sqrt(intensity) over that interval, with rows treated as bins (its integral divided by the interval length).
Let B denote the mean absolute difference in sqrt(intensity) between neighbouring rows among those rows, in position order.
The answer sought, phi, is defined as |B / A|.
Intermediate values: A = 2.37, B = 0.034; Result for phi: 0.0143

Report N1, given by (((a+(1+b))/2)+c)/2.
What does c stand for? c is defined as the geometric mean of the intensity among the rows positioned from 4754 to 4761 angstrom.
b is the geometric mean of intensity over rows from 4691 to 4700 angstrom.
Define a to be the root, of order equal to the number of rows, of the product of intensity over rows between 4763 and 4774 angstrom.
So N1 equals 5.17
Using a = 5.02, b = 4.90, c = 4.9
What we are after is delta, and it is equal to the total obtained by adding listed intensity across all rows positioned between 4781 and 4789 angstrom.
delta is 19.4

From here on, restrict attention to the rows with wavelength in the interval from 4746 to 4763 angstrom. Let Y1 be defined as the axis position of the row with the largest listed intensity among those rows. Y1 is 4761.97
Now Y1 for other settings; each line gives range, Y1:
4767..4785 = 4768.56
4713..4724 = 4722.66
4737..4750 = 4737.91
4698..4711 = 4709.63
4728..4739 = 4729.19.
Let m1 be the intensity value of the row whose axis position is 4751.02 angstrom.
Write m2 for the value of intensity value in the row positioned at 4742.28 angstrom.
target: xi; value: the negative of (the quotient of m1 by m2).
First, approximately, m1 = 4.735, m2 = 5.072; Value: -0.93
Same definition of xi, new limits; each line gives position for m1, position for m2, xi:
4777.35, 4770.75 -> -0.98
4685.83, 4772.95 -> -0.92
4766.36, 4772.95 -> -0.99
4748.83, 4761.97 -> -0.99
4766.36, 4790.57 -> -1.00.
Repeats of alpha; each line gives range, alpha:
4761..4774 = 5.02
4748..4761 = 4.85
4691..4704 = 4.90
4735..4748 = 5.01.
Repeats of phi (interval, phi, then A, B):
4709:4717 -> 0.0175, 2.31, 0.040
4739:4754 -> 0.0124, 2.22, 0.027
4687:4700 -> 0.0113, 2.21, 0.025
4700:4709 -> 0.0172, 2.25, 0.039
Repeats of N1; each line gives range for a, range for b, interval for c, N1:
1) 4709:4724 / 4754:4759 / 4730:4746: 5.40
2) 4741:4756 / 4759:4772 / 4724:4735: 5.59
